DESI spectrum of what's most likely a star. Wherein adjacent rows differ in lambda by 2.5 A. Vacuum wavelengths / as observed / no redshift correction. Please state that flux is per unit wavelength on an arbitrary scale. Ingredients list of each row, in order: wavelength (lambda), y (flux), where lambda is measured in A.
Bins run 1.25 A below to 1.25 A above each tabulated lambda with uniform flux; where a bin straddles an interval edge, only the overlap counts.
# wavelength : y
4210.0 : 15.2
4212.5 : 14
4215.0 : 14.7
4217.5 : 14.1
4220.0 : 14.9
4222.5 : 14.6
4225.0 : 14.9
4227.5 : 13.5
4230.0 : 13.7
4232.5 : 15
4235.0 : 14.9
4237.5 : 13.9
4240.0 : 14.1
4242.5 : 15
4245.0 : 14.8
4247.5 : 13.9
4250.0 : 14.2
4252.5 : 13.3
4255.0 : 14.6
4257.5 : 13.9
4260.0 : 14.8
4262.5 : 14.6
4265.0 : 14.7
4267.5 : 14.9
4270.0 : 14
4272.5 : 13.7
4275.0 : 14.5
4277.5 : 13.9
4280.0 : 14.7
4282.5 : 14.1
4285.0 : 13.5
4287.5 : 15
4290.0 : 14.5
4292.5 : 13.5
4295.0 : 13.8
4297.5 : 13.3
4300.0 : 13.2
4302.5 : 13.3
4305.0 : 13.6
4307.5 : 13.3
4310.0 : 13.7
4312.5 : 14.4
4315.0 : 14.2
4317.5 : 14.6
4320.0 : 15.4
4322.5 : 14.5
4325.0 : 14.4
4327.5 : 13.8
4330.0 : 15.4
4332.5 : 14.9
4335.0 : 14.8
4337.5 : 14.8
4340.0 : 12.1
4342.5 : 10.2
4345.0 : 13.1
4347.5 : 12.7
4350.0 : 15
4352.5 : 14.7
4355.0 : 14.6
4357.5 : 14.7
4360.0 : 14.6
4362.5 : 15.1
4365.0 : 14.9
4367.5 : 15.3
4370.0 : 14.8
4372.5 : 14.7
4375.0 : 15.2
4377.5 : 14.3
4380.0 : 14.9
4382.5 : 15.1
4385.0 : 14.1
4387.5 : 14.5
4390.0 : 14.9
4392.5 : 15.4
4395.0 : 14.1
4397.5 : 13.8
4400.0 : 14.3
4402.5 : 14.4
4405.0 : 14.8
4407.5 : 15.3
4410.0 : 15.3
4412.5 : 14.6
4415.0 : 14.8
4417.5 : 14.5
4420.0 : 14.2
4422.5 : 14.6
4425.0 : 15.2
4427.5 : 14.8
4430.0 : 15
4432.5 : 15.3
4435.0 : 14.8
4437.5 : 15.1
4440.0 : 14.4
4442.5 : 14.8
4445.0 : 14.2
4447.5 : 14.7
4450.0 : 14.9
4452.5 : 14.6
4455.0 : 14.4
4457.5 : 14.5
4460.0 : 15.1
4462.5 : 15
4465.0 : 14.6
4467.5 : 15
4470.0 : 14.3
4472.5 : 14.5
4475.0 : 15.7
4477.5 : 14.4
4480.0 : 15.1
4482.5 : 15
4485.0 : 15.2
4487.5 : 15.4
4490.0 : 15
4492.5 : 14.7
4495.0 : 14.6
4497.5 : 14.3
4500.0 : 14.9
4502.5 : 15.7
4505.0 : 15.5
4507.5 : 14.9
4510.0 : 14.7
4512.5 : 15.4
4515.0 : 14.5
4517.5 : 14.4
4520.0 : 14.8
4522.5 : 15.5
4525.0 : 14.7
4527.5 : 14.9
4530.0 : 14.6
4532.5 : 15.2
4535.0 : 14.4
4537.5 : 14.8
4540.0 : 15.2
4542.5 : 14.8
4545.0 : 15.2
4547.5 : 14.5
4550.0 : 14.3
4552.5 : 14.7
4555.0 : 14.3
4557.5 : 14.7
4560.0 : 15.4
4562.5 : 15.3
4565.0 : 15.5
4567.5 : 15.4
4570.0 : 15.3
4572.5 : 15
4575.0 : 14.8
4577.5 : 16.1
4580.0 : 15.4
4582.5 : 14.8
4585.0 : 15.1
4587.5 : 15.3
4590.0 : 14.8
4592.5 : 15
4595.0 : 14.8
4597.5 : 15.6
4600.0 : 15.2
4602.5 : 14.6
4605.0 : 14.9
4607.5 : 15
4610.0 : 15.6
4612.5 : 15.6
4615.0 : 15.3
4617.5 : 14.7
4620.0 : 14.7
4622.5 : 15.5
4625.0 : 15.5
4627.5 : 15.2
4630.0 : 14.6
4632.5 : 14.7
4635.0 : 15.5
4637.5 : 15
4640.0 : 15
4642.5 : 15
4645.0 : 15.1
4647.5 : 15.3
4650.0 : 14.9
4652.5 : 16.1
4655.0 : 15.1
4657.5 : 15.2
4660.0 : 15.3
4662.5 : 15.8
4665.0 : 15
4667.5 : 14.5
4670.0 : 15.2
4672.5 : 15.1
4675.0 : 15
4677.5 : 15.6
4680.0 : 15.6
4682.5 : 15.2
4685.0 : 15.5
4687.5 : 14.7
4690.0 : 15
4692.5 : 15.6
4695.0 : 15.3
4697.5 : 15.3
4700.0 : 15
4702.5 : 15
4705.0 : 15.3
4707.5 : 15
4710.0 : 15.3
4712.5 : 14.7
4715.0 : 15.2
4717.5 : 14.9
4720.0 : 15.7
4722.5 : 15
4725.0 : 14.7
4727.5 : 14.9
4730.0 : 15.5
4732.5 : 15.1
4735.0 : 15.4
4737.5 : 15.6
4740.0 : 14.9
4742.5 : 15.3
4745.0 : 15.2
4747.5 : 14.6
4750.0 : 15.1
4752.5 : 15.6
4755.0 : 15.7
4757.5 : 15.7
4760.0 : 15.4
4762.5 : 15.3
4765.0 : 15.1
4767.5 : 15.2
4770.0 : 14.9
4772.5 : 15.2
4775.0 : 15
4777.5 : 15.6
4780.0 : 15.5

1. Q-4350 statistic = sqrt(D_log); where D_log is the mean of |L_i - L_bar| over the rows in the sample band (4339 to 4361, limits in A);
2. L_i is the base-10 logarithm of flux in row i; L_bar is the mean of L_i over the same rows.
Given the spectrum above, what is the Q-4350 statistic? 0.21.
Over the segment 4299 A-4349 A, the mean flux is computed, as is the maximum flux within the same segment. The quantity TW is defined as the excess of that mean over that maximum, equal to -1.6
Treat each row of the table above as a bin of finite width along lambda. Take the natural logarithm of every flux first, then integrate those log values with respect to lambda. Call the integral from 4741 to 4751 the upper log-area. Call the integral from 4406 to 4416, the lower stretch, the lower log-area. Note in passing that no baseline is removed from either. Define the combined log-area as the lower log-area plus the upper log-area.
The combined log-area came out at 54.2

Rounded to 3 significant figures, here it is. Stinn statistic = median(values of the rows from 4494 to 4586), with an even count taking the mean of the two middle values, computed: 14.9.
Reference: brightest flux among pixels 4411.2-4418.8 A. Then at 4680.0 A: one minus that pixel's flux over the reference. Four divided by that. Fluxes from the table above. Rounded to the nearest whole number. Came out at -74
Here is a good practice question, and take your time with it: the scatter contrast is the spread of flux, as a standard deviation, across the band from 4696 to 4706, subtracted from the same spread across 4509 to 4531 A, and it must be 0.21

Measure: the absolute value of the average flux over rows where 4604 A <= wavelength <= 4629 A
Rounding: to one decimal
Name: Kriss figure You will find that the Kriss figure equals 15.2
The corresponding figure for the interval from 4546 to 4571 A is 14.9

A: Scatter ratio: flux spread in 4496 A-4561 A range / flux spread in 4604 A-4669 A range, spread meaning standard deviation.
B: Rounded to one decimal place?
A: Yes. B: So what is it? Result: 1.1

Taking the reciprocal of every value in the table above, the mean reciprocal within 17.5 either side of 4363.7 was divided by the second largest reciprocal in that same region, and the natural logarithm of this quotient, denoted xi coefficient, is -0.02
